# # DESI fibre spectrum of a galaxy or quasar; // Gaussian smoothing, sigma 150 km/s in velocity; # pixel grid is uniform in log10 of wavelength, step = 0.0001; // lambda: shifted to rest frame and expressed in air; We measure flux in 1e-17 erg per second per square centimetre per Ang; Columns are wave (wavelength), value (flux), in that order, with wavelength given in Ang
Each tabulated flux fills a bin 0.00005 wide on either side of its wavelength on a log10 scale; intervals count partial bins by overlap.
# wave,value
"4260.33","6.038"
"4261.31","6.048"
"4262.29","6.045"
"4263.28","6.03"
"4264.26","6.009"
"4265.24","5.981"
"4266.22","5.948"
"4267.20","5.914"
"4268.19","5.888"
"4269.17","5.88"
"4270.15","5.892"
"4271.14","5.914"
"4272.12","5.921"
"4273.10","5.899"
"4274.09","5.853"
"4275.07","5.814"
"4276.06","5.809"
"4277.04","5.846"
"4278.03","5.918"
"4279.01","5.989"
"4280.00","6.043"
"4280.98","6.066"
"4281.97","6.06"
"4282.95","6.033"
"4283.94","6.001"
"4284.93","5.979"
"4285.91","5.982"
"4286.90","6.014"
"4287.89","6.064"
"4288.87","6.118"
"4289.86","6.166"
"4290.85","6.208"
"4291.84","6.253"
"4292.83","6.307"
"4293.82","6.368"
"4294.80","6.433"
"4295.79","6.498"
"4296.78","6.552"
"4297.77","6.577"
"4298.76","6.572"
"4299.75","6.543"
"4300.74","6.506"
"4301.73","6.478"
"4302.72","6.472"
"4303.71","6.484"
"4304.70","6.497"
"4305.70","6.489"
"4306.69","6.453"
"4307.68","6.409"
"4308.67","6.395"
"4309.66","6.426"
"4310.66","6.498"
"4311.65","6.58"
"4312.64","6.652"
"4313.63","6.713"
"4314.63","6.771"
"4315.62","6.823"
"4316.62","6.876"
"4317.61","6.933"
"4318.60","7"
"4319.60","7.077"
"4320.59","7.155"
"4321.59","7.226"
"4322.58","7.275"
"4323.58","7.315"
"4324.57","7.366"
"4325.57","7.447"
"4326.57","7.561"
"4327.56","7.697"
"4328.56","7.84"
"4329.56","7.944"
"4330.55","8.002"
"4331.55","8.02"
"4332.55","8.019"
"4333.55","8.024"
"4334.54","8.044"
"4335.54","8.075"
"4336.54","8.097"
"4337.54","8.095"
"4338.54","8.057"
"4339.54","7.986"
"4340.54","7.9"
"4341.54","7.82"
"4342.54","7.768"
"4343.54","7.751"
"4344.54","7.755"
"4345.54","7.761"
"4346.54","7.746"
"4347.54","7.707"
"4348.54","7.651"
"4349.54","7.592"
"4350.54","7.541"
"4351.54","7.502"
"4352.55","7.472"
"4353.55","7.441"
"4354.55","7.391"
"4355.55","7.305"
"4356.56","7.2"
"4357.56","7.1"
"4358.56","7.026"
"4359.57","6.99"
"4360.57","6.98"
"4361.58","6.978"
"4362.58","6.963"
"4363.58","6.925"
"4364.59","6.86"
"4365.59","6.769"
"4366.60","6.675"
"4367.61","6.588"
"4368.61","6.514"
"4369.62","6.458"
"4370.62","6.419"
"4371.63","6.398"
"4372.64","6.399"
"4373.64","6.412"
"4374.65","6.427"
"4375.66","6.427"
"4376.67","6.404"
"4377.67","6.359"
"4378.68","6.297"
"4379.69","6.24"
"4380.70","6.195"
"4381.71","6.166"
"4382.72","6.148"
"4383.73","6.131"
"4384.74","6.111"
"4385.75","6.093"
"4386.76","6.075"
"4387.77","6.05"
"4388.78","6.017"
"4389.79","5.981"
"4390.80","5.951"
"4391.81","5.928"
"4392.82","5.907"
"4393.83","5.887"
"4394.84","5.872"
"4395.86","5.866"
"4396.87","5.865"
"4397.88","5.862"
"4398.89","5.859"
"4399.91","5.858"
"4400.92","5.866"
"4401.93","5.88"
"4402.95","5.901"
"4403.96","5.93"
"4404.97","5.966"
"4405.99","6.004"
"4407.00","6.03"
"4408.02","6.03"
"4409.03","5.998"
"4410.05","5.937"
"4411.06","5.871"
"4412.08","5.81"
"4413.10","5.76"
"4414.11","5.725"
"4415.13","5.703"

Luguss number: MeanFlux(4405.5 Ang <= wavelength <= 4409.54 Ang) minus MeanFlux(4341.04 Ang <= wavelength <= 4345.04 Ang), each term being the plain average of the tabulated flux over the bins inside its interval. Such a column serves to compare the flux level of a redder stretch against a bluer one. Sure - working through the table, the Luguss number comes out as -1.8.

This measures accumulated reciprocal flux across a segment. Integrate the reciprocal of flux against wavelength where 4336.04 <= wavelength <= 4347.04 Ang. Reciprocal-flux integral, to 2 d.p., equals 1.40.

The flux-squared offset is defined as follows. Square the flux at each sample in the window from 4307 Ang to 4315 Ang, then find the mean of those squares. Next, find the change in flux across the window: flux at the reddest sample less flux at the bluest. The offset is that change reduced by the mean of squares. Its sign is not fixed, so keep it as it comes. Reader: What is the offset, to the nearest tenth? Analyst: -42.6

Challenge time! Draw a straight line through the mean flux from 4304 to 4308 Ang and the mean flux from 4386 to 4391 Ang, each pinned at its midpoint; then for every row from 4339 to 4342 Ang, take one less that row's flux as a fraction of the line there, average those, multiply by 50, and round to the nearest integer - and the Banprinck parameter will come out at -13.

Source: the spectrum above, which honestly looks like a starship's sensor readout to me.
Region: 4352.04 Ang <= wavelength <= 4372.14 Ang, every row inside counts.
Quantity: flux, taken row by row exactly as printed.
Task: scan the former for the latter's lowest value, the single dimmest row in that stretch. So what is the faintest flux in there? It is 6.398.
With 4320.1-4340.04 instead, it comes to 7.155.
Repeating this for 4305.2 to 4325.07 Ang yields 6.395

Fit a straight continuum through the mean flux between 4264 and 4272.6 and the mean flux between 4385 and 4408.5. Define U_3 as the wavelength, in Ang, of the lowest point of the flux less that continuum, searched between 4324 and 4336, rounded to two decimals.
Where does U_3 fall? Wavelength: 4324.57 Ang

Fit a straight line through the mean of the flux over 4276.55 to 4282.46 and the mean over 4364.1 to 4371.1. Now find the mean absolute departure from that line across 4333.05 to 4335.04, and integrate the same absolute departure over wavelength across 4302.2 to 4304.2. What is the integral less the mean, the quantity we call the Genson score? -1.0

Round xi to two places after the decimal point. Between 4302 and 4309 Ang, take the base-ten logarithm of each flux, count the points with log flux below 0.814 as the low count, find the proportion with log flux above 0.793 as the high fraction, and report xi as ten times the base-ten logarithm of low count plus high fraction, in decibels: 9.03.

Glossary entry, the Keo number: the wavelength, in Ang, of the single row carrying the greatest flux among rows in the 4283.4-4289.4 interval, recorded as 4288.87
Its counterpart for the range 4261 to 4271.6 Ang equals 4261.31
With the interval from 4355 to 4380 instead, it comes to 4355.55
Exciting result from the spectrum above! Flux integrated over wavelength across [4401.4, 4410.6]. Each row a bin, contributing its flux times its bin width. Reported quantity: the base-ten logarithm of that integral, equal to 1.74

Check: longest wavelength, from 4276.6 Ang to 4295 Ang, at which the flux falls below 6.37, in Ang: 4293.82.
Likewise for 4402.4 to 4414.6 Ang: 4414.11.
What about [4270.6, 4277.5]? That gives 4277.04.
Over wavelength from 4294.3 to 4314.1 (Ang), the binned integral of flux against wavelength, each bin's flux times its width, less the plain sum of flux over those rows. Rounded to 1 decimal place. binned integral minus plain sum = -1.2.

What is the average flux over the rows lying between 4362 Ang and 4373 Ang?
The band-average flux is 6.6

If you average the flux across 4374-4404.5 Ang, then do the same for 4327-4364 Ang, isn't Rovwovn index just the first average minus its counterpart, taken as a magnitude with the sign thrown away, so 1.6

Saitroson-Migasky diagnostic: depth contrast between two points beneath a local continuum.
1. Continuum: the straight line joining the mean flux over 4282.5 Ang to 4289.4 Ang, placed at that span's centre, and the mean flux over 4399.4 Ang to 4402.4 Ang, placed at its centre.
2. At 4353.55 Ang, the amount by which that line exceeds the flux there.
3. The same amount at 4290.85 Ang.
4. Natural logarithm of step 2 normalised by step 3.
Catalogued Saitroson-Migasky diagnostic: 2.1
